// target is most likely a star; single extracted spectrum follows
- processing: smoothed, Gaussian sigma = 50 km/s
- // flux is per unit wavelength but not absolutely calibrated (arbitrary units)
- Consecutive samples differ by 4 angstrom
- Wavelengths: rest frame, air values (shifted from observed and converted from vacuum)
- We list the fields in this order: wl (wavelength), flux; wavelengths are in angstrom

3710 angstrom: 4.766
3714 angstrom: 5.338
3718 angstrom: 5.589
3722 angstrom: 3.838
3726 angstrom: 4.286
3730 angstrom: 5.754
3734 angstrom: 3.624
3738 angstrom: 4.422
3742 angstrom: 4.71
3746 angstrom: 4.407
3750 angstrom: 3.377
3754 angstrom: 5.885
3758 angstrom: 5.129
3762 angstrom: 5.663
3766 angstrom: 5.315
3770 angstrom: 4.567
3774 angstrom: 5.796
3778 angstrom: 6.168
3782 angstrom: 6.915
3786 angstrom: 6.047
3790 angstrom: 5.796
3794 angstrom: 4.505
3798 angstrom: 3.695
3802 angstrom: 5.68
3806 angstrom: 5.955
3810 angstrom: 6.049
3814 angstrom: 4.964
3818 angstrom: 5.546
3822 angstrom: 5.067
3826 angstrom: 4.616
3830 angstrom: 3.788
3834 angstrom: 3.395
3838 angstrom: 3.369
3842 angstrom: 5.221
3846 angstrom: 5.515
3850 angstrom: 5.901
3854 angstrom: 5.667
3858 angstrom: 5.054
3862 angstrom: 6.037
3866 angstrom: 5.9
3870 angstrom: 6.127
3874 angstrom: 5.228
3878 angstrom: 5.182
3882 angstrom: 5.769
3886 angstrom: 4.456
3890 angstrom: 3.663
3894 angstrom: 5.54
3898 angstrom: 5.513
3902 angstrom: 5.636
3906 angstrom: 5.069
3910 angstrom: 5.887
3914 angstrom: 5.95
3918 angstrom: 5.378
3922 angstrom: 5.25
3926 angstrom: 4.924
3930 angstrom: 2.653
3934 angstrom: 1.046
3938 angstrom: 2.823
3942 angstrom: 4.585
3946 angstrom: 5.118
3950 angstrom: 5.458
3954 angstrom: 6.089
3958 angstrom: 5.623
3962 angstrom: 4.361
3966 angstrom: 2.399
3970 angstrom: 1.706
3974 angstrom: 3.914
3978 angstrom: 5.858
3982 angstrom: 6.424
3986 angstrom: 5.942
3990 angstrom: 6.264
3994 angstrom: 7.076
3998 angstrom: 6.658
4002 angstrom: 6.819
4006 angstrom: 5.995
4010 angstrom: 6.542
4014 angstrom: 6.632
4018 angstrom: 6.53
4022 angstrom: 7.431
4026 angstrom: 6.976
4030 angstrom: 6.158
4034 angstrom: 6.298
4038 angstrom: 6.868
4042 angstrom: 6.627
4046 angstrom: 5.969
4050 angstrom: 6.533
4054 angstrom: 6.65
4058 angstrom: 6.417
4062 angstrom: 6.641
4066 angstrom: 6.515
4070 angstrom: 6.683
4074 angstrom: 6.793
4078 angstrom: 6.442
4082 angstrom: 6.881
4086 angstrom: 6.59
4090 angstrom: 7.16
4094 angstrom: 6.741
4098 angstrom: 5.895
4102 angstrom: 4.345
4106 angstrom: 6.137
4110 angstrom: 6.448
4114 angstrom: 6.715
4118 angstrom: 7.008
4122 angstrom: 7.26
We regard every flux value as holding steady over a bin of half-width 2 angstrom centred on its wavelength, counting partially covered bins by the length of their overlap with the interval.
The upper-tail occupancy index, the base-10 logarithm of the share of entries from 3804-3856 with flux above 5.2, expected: -0.27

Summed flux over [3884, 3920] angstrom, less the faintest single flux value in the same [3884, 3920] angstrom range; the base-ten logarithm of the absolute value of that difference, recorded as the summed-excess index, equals 1.6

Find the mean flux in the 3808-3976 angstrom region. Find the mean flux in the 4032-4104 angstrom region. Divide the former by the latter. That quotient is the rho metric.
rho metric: 0.74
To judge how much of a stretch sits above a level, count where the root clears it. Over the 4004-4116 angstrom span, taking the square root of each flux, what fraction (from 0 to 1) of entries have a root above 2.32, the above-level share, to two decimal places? 0.96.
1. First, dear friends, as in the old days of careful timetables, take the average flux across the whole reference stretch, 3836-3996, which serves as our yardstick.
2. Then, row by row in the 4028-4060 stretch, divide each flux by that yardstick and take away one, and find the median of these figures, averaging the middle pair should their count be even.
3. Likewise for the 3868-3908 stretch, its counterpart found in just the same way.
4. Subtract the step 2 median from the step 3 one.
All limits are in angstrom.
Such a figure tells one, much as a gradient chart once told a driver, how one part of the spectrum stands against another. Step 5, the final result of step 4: -0.22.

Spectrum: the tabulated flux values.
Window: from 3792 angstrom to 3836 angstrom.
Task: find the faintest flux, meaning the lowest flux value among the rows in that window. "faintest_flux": 3.395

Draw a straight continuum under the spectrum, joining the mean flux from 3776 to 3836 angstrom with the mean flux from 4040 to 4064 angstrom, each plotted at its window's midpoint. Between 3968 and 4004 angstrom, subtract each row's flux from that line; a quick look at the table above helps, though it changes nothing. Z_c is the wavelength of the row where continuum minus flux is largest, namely 3970 angstrom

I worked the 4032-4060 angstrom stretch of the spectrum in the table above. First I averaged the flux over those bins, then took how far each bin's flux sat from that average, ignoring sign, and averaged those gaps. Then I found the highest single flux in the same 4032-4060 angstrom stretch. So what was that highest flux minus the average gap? 6.7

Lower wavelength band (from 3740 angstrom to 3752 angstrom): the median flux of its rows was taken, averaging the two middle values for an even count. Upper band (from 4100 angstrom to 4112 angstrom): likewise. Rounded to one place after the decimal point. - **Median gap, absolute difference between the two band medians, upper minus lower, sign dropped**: 1.7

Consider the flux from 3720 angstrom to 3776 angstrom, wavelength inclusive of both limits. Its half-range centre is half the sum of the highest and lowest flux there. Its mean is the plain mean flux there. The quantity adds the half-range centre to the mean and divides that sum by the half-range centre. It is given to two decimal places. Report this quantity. 2.03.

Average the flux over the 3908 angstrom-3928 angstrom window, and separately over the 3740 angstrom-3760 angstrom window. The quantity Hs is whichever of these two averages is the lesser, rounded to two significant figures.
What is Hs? 4.7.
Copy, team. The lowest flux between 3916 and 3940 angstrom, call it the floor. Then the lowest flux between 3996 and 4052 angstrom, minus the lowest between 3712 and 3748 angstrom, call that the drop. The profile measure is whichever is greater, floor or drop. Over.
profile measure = 2.3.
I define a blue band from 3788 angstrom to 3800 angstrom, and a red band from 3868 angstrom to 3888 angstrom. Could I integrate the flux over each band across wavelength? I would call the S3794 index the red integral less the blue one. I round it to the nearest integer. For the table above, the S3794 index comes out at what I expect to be 51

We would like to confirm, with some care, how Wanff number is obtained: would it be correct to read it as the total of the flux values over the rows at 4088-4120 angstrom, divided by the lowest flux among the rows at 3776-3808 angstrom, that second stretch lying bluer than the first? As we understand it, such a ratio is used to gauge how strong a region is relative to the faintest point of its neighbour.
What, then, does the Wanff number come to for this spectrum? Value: 14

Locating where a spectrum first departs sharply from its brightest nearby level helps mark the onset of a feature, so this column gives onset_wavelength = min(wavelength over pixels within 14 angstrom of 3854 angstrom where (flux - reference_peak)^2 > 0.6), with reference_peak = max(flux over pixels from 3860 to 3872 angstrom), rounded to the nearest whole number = 3842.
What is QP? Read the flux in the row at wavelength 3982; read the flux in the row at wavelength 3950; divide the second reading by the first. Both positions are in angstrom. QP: 0.850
